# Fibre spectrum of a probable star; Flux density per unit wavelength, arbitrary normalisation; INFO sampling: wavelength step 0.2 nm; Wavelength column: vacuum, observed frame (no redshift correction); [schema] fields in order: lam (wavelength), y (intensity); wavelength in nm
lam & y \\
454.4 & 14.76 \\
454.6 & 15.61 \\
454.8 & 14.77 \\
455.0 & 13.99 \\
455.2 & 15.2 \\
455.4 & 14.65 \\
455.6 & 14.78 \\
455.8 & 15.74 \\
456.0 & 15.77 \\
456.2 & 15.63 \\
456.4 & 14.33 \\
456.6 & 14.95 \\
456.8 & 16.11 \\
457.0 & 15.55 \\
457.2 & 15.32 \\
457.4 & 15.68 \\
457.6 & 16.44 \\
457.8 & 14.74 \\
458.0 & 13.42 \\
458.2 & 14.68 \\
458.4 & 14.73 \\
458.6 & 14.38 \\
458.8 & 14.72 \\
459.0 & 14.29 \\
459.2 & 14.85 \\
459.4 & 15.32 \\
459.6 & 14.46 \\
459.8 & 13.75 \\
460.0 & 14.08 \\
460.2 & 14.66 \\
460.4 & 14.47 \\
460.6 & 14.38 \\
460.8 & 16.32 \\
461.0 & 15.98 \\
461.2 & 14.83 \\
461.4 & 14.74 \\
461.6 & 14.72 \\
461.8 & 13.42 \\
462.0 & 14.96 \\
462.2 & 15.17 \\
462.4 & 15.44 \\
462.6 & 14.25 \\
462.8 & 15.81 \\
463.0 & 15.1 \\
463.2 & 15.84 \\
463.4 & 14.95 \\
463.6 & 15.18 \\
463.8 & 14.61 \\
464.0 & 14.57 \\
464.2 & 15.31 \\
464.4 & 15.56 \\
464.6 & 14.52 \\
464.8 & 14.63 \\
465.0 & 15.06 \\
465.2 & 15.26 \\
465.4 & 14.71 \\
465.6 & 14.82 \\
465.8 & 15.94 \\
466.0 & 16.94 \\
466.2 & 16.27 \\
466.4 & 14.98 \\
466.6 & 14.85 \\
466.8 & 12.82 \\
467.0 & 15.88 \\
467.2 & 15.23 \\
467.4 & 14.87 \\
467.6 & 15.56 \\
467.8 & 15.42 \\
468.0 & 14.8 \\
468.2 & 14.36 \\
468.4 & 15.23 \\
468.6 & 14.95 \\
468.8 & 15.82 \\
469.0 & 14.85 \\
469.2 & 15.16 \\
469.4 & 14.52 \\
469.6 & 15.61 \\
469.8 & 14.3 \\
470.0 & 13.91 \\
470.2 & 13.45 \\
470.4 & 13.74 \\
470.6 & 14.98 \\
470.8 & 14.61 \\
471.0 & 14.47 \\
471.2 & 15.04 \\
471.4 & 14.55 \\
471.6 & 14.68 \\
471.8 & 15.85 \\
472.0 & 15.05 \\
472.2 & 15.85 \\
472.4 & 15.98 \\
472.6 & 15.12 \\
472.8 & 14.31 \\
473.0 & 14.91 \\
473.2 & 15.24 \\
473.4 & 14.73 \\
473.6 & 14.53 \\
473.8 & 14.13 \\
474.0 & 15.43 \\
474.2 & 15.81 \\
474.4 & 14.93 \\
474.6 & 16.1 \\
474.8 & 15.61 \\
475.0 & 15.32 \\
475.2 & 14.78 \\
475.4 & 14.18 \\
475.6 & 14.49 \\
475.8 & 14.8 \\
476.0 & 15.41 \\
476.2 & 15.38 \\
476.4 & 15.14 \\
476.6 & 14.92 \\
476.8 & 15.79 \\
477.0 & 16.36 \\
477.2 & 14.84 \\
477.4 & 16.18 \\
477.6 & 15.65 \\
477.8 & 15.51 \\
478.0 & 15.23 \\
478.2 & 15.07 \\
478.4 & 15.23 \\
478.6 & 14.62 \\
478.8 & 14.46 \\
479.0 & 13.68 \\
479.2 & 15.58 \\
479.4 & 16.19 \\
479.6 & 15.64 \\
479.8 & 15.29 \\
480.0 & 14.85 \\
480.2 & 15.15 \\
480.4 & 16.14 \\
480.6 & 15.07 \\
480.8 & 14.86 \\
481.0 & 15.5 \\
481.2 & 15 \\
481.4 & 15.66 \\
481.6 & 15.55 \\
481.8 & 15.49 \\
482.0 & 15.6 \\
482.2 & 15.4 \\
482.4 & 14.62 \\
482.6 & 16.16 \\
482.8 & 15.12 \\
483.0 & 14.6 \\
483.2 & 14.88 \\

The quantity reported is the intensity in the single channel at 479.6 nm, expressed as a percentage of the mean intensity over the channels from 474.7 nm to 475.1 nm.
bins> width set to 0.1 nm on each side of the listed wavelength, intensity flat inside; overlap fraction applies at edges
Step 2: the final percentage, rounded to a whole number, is 101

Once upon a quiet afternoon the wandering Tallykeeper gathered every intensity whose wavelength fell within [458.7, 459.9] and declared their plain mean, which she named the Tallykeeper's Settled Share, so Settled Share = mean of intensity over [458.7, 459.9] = 14.6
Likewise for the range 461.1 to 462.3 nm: 14.6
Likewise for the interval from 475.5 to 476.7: 15.0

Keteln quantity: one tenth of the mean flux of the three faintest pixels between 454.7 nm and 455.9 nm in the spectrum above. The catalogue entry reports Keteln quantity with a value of 1.45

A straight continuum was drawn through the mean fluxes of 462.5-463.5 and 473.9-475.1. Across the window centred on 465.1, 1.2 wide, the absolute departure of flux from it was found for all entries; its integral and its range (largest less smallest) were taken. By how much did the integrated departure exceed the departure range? -0.21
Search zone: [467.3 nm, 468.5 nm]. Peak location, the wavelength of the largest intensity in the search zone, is 467.6 nm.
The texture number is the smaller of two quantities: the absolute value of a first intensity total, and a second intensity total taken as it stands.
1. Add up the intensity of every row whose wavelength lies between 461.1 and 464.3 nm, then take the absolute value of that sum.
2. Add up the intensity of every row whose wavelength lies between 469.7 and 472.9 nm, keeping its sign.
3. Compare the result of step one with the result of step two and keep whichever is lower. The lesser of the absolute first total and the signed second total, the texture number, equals 236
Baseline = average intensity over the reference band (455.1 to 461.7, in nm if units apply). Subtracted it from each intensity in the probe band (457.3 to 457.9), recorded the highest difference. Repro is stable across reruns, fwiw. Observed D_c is 1.5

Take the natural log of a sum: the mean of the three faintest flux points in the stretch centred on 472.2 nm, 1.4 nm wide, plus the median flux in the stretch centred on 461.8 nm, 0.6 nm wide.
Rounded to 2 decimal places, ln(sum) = 3.38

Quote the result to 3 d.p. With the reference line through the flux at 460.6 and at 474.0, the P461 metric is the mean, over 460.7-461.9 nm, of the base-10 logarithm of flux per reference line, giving 0.016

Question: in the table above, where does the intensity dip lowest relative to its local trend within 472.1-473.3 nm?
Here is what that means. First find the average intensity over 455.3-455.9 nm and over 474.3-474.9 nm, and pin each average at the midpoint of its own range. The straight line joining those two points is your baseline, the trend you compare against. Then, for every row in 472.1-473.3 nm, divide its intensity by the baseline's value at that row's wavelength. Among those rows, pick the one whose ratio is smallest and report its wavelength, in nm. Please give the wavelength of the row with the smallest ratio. 472.8 nm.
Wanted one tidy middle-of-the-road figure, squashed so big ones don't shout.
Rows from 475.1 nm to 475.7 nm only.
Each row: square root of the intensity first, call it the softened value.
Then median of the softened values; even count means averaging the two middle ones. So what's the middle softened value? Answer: 3.81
